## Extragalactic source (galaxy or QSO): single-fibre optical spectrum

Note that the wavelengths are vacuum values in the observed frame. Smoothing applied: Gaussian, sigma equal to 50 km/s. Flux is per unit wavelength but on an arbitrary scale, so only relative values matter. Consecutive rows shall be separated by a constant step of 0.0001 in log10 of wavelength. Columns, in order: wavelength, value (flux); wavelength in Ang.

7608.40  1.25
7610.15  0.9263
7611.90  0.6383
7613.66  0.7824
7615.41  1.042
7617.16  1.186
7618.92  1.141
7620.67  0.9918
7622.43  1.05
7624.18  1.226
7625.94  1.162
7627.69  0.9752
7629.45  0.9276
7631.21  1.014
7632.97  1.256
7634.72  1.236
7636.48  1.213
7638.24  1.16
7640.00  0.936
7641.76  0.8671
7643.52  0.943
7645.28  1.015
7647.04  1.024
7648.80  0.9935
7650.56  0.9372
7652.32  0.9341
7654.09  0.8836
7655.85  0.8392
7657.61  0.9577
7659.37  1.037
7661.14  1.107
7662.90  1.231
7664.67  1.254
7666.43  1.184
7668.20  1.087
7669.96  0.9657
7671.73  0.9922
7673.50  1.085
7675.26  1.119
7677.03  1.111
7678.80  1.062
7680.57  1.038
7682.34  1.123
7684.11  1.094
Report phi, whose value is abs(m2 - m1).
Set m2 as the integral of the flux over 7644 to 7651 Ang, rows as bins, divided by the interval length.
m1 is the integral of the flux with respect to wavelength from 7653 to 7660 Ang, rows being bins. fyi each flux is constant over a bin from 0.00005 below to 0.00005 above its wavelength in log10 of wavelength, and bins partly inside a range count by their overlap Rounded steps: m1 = 6.5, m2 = 0.99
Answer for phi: 5.5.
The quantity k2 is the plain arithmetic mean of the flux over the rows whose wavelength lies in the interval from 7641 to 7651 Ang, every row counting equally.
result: 0.96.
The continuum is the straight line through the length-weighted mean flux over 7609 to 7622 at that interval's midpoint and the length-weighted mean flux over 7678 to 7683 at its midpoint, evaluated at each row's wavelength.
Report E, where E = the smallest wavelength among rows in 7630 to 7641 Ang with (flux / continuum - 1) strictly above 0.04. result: 7632.97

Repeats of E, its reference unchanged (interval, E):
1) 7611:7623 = 7615.41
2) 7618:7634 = 7618.92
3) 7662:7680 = 7662.90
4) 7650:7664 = 7661.14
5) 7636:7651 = 7636.48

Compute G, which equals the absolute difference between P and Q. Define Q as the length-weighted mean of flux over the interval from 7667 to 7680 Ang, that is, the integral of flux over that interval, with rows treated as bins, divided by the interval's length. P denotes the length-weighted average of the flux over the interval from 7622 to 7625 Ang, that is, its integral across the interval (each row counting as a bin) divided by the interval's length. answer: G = 0.09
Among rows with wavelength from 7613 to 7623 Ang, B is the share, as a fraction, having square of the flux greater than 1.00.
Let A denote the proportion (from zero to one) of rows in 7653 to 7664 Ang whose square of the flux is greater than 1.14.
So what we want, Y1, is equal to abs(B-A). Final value 0.33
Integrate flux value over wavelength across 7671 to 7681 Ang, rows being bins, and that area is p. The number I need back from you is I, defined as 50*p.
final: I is 535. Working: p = 11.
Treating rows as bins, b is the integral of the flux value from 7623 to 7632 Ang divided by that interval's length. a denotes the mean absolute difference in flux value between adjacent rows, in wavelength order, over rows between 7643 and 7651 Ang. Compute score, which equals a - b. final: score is -1.02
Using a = 0.042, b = 1.06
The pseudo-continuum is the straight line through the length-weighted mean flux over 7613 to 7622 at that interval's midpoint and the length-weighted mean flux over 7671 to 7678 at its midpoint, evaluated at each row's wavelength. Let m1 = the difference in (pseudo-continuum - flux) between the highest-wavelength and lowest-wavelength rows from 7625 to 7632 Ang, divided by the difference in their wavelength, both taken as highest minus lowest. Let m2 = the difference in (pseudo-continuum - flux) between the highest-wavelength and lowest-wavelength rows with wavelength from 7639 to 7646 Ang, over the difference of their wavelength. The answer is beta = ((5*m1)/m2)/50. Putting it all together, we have -0.2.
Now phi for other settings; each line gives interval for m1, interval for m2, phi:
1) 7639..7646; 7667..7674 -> 5.6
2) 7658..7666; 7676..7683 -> 8.1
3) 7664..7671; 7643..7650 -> 6.8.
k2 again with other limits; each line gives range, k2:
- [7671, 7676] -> 1.07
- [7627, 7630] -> 0.95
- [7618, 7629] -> 1.09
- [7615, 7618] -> 1.11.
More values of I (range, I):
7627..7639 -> 668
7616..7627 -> 617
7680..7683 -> 162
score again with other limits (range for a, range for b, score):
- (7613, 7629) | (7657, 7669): -0.99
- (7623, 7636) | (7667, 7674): -0.93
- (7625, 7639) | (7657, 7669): -1.03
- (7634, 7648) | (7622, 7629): -1.02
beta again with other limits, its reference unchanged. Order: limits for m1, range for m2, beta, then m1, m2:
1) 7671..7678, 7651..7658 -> 0.6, -0.022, -0.004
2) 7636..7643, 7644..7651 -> 0.4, 0.066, 0.015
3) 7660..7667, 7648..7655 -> -0.1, -0.014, 0.022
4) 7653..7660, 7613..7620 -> 0.0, -0.028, -0.067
